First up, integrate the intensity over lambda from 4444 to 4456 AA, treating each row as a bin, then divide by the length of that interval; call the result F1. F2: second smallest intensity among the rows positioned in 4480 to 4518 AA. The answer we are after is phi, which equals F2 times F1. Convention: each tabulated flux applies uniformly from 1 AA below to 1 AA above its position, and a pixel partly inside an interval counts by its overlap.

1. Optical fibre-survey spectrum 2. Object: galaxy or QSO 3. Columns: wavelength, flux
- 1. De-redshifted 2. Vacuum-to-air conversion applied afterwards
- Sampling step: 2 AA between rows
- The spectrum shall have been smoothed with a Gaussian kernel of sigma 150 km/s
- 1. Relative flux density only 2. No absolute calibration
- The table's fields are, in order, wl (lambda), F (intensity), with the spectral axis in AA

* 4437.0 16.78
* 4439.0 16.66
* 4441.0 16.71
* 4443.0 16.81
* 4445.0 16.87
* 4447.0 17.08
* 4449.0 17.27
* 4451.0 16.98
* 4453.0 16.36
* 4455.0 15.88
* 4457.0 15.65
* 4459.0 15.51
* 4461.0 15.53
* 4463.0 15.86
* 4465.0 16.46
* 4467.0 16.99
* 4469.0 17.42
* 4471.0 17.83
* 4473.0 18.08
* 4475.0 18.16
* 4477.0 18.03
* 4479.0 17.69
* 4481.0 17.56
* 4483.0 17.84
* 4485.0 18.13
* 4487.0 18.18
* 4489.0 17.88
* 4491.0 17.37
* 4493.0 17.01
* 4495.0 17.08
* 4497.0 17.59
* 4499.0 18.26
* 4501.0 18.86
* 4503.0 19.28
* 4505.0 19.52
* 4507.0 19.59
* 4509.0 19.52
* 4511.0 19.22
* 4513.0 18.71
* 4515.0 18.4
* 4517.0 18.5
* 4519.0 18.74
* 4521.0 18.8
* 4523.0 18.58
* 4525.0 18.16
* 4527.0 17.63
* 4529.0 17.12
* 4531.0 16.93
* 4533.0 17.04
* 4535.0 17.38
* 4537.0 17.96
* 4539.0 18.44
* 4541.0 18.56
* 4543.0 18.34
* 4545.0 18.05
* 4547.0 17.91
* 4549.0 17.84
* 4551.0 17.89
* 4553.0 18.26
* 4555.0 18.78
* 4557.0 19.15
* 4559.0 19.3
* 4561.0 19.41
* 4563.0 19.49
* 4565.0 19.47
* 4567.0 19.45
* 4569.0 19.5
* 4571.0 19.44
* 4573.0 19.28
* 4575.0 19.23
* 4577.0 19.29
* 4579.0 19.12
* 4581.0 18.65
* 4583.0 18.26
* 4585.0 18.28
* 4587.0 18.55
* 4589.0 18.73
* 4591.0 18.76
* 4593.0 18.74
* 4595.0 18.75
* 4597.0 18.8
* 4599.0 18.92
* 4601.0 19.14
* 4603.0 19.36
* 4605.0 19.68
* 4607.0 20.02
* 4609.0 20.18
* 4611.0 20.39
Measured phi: 286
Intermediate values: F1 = 16.7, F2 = 17.08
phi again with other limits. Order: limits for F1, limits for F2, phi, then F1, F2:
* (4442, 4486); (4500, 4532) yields 291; 17.0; 17.12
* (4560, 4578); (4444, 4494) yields 301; 19.4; 15.53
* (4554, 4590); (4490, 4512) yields 326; 19.1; 17.08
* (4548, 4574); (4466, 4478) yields 331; 19.0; 17.42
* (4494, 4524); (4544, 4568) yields 335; 18.7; 17.89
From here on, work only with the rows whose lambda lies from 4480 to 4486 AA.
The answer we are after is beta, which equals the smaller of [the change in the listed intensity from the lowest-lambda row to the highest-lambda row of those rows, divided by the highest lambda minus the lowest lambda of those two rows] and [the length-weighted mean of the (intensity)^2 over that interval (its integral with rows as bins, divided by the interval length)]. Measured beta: 0.14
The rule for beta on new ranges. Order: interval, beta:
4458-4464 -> 0.09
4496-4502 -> 0.32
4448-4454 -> -0.23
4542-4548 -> -0.11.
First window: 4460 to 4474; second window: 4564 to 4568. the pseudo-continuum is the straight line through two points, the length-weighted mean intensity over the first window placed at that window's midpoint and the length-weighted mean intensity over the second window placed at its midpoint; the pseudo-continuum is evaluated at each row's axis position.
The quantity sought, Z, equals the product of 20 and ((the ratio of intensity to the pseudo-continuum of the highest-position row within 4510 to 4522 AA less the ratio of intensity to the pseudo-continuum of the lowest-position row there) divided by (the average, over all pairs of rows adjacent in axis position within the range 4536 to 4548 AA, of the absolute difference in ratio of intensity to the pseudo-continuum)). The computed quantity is -55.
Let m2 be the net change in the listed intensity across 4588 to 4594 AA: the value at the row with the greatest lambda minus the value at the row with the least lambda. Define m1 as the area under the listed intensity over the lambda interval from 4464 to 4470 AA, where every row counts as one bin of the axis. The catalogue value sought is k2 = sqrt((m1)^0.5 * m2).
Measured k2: 0.3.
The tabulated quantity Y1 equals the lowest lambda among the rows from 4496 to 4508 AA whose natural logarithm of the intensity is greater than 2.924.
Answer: 4501.0 AA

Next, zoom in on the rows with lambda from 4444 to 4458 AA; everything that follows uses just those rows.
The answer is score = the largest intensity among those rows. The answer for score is 17.27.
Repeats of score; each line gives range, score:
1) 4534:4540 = 18.44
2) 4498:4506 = 19.52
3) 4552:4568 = 19.49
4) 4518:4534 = 18.8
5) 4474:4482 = 18.16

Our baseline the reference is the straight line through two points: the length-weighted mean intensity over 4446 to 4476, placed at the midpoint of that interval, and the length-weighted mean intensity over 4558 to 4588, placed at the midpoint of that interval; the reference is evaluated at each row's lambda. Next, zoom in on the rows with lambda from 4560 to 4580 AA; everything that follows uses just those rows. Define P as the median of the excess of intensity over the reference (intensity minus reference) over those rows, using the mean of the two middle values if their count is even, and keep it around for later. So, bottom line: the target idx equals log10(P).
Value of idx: -0.38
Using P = 0.42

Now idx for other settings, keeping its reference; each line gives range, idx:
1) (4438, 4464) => -0.41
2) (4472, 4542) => -0.24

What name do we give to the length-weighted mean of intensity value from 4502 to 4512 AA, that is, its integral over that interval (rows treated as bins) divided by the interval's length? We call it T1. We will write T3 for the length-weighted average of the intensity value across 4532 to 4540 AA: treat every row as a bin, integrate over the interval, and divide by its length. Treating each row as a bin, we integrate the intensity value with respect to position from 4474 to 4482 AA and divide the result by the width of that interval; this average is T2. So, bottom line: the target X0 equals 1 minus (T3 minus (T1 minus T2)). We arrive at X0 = -15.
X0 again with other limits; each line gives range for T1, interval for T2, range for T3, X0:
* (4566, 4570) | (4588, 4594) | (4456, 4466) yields -14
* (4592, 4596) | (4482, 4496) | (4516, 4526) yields -16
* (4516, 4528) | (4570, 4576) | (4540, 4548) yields -18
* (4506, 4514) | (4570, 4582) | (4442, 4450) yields -16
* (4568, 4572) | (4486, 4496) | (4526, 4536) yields -14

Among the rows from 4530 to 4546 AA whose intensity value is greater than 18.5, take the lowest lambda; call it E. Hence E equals 4541.0 AA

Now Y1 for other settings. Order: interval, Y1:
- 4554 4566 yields 4555.0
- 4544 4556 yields 4555.0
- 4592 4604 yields 4593.0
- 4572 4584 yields 4573.0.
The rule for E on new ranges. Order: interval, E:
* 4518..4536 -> 4519.0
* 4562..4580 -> 4563.0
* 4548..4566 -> 4555.0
